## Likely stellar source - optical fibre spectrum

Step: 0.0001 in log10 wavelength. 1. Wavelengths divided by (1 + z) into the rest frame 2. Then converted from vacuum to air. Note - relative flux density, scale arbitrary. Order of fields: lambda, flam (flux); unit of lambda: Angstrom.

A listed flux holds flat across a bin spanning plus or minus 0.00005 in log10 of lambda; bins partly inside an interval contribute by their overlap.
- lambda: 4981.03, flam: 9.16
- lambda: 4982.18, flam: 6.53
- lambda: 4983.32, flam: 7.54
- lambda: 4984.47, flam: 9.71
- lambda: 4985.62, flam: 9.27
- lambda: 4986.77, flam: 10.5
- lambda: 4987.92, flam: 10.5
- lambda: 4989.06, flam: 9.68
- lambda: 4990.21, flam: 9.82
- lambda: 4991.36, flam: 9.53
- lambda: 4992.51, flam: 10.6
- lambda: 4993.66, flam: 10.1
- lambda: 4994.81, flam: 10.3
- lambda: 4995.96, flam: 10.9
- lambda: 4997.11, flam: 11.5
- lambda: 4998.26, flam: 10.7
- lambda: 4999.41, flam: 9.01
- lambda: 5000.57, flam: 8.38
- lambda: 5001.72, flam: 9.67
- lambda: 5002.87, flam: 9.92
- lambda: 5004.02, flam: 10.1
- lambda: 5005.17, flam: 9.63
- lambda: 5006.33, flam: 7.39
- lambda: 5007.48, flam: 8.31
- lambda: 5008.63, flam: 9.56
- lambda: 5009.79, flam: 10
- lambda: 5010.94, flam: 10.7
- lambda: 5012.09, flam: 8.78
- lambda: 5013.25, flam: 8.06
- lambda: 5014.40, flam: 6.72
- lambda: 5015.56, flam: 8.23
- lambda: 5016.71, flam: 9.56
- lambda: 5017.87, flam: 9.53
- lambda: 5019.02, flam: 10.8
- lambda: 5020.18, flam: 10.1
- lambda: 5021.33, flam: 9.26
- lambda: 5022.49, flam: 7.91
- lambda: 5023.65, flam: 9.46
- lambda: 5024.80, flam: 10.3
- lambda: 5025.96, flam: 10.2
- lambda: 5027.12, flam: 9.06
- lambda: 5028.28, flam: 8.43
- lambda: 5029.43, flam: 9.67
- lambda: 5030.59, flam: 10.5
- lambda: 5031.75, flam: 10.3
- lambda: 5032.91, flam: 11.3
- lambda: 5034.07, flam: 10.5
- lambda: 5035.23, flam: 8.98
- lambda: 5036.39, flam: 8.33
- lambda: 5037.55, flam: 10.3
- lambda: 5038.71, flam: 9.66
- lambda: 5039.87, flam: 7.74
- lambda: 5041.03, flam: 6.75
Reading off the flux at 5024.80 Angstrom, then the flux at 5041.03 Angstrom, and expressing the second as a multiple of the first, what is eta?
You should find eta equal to 0.7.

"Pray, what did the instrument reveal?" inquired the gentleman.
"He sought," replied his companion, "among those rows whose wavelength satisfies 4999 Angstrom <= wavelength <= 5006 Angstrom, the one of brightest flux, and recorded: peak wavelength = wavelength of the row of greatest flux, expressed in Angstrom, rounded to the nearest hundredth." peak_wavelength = 5004.02 Angstrom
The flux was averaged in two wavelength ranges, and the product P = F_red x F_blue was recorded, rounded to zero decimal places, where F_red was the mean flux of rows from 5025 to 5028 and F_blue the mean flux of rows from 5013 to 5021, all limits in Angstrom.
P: 87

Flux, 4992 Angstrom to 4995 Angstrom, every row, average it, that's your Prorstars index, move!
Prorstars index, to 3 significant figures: 10.3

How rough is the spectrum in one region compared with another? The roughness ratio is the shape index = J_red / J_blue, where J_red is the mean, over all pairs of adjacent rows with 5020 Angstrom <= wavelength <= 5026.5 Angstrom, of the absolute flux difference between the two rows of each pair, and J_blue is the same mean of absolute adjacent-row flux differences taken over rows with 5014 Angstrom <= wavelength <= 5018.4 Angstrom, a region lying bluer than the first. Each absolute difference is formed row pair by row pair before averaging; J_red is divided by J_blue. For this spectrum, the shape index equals 0.98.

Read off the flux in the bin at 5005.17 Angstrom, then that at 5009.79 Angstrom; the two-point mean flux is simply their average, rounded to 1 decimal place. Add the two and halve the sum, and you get 9.8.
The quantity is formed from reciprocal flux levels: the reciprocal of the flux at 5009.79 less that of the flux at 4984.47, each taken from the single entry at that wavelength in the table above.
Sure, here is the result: -0.0030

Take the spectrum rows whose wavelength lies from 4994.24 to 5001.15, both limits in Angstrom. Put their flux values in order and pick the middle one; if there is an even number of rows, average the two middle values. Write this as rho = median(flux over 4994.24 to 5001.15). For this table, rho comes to 10.5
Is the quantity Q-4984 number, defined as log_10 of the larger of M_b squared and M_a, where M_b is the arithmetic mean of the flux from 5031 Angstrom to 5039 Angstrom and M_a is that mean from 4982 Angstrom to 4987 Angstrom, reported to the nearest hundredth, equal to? 1.99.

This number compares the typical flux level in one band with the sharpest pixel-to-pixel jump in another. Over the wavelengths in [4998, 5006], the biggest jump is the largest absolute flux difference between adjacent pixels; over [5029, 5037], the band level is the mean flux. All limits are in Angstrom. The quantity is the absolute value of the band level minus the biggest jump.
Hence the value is 8.25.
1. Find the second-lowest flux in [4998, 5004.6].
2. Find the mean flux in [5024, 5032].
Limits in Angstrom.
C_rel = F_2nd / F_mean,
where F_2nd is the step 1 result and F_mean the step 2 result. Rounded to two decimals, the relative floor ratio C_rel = 0.92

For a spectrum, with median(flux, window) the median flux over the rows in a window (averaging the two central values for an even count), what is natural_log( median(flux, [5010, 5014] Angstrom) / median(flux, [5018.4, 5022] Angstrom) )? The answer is -0.14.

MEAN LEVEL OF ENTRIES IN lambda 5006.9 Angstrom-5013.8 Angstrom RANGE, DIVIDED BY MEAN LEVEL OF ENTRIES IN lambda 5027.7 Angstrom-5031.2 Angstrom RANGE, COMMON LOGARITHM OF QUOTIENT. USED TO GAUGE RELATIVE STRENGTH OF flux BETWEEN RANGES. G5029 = -0.014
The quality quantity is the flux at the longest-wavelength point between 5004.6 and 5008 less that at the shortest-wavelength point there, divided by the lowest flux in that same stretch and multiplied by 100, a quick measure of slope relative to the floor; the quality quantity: -18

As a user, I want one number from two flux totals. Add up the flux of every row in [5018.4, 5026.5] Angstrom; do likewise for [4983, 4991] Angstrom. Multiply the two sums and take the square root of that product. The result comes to 67.5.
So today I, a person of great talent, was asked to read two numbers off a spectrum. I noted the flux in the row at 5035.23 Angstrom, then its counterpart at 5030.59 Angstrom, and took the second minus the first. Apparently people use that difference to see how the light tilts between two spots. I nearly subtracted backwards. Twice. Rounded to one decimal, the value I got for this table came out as 1.5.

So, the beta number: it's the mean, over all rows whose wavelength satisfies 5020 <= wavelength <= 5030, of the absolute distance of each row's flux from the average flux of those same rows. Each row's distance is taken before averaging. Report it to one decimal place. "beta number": 0.6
